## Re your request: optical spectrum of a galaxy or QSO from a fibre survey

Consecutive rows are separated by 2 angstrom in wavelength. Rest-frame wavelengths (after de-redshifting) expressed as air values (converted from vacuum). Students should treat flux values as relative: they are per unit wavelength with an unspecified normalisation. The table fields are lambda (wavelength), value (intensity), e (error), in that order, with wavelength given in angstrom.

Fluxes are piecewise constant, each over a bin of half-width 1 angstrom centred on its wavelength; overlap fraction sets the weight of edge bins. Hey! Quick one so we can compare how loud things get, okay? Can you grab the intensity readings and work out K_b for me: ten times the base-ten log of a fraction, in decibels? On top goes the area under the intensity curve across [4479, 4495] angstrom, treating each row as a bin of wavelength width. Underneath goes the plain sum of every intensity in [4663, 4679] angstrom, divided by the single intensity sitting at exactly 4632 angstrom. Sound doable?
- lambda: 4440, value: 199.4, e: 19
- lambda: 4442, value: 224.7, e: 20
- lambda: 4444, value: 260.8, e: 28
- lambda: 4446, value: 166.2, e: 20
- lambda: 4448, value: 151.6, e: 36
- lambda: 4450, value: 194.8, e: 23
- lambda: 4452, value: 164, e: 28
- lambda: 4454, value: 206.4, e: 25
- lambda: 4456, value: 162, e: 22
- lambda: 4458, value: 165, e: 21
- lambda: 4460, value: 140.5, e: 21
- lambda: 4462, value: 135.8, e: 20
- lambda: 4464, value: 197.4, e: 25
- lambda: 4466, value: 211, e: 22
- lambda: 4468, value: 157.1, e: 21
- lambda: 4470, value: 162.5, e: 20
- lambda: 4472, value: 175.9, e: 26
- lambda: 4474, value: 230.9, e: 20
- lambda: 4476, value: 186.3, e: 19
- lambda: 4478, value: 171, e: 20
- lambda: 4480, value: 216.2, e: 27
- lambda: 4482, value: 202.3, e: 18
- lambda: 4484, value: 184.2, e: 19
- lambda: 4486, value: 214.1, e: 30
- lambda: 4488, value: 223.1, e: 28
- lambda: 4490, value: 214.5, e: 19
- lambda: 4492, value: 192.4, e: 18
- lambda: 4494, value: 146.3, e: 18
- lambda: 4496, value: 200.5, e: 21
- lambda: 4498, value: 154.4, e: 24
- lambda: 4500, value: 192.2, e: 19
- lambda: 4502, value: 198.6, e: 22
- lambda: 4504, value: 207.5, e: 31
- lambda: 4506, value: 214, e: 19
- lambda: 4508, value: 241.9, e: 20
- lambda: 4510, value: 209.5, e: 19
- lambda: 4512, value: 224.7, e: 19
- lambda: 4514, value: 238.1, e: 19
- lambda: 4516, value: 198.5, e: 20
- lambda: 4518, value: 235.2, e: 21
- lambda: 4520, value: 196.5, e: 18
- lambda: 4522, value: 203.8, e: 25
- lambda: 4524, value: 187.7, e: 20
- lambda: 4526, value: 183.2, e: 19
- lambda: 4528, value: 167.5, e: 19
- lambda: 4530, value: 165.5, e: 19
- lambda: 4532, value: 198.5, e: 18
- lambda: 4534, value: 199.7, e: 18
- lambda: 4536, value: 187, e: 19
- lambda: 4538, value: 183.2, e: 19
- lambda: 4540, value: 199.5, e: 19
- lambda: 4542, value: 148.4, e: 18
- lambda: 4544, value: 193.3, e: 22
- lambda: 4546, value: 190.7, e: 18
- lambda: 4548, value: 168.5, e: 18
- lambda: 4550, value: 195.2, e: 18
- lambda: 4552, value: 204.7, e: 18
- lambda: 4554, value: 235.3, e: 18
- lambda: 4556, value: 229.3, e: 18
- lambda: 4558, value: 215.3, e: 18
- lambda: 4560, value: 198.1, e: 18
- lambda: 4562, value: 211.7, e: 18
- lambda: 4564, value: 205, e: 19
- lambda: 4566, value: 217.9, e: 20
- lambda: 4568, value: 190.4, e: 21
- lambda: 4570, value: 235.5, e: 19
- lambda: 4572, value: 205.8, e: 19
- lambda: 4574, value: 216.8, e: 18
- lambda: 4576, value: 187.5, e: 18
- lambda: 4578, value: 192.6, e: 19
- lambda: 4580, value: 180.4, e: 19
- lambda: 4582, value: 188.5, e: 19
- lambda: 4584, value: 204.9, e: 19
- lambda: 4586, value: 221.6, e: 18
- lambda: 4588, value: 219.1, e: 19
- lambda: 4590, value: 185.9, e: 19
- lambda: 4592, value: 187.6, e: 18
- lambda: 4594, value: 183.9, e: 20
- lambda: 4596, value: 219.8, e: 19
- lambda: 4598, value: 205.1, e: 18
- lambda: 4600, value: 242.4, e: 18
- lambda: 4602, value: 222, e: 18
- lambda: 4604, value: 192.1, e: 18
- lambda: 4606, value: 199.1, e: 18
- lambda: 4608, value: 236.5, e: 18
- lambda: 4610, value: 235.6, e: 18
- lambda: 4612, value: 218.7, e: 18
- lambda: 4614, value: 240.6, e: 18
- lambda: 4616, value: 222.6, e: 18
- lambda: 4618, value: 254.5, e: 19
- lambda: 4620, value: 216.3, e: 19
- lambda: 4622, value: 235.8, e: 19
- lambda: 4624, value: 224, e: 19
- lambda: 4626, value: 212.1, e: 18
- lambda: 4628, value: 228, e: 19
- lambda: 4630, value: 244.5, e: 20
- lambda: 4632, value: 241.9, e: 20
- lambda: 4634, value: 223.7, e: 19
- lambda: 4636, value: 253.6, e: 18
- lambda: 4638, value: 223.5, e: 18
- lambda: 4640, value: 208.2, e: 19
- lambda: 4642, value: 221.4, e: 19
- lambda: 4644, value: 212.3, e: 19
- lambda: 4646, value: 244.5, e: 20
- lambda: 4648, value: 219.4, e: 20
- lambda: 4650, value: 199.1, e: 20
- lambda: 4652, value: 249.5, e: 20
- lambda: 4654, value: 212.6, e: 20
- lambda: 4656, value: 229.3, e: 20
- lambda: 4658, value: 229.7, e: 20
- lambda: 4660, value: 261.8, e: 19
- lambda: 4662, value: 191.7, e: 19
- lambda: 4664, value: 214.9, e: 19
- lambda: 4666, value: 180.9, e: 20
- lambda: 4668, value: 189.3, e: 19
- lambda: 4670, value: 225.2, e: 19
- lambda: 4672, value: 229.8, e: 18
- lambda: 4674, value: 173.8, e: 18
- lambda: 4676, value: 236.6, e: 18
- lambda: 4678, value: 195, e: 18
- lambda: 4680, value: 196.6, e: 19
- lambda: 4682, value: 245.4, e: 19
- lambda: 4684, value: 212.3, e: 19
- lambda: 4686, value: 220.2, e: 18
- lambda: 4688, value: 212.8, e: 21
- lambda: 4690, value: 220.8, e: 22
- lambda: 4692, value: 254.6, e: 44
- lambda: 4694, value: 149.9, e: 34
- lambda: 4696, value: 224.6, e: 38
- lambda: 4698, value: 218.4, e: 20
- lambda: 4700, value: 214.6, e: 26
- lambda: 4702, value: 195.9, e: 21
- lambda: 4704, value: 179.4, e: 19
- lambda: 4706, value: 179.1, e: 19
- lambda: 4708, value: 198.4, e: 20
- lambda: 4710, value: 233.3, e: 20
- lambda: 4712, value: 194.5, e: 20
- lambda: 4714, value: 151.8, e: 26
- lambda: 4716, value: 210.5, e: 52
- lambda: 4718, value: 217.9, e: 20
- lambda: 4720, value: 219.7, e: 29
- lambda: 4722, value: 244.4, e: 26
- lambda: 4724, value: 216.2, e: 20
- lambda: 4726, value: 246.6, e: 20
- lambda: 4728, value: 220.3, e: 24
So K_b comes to 26.7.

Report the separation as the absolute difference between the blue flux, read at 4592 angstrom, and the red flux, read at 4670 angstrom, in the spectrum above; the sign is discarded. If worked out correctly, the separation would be 38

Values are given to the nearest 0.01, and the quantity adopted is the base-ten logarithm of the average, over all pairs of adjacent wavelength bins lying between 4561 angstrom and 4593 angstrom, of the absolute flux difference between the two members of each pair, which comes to 1.24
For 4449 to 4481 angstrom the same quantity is 1.48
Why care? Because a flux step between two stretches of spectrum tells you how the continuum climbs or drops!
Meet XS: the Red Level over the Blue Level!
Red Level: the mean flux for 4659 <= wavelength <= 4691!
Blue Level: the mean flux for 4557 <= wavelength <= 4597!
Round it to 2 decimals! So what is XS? 1.05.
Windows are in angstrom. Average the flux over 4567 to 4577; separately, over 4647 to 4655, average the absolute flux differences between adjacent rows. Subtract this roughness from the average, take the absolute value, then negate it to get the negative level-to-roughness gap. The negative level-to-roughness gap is -171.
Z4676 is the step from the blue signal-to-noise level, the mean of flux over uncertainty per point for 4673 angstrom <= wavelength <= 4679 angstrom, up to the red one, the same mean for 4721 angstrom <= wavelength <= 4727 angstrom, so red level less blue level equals -0.4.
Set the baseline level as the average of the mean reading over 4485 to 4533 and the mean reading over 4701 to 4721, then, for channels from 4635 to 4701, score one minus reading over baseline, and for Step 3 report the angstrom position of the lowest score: 4660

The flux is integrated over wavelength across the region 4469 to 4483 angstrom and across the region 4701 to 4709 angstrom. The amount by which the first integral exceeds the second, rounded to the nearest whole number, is 1185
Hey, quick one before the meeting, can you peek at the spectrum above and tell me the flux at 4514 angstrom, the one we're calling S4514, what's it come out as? 238.1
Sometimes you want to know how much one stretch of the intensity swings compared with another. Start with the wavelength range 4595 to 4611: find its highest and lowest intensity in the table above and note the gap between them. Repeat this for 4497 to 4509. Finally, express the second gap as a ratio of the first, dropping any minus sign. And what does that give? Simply 1.74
